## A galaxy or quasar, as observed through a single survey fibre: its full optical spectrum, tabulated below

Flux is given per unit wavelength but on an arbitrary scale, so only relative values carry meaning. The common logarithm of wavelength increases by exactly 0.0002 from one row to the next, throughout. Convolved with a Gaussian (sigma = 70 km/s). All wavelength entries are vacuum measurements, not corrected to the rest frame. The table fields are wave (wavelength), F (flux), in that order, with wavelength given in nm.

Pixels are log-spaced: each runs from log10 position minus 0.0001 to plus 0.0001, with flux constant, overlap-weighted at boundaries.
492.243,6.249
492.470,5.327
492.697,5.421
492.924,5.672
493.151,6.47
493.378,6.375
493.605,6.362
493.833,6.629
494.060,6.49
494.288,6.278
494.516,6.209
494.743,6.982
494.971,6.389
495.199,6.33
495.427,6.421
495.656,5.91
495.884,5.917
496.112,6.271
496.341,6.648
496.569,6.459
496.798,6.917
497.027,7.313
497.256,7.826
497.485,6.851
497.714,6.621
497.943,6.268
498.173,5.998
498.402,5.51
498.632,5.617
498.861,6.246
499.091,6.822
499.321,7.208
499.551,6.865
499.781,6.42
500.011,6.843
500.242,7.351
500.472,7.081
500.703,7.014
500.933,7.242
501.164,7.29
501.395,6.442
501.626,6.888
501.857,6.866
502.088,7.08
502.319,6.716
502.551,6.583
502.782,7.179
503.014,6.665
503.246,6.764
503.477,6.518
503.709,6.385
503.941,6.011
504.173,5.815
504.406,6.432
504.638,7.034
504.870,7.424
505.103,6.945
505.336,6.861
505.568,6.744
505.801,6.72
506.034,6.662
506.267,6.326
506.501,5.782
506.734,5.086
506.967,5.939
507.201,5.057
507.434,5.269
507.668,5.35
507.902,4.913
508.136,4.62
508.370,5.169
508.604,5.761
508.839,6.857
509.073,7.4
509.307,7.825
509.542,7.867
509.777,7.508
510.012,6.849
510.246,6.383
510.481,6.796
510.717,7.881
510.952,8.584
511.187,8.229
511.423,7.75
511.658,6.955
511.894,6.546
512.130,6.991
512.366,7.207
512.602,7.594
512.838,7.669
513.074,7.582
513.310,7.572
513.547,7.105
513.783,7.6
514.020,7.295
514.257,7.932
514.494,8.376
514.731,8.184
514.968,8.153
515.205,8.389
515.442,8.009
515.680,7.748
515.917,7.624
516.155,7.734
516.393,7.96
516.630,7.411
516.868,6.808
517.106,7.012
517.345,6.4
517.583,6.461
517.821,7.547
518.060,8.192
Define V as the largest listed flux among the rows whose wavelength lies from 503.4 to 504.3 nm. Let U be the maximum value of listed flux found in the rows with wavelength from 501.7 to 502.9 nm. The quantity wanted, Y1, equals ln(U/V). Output 0.097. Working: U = 7.179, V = 6.518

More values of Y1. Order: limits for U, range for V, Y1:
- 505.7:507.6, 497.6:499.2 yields -0.015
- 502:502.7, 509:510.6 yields -0.105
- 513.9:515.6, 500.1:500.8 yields 0.132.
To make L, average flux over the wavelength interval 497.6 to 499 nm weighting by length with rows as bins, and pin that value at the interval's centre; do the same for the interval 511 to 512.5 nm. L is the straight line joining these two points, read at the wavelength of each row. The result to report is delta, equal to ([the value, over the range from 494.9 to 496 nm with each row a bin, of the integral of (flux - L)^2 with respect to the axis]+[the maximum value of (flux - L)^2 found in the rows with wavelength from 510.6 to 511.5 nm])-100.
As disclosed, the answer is -98.0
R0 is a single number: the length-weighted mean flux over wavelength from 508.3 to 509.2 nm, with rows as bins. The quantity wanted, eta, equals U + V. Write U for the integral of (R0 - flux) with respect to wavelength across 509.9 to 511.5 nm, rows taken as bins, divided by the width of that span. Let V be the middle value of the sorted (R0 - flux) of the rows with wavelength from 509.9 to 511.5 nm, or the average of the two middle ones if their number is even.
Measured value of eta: -2.5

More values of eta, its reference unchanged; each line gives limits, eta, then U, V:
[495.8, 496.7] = 0.0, 0.0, 0.0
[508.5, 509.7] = -1.8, -0.8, -1.0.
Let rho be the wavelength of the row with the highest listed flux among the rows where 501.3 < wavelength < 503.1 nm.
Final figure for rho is 502.782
